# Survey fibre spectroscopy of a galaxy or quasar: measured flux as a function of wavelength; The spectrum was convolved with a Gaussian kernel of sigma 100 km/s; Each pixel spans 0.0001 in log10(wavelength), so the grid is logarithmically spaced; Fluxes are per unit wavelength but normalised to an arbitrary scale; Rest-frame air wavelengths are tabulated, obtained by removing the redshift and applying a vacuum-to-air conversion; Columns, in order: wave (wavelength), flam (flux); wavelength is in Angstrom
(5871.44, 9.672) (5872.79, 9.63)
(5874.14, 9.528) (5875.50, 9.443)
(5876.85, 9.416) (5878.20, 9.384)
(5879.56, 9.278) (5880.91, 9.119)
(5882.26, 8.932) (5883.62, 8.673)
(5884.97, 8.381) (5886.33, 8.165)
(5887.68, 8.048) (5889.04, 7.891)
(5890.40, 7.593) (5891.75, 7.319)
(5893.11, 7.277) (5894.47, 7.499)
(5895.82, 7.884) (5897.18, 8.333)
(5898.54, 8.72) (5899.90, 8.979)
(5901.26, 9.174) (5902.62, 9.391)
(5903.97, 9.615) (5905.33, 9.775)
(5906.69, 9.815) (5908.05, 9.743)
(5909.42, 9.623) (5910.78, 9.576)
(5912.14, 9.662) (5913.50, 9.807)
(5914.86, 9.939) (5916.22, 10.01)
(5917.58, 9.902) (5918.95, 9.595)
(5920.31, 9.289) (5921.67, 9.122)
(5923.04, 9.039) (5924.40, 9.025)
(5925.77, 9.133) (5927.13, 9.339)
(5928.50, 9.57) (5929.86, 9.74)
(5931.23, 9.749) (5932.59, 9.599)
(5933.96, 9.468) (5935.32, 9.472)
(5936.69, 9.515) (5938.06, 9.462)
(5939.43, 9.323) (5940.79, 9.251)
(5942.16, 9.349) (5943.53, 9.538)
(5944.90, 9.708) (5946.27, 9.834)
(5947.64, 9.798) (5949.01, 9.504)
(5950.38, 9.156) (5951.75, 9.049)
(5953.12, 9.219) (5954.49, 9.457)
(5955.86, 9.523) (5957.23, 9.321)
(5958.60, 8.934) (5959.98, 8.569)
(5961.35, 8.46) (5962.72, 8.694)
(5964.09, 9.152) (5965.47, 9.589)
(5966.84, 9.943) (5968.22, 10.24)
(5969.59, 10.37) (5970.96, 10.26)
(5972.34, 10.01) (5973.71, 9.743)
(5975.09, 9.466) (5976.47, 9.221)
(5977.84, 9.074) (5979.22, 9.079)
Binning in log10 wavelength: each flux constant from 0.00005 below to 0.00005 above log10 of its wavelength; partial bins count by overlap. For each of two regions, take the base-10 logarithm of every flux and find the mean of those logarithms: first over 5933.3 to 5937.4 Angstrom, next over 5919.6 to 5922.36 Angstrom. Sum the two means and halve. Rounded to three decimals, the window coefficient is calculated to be 0.971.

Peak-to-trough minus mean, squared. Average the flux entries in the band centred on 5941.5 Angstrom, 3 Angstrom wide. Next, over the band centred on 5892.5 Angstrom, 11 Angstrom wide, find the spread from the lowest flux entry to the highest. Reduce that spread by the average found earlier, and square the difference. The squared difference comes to 68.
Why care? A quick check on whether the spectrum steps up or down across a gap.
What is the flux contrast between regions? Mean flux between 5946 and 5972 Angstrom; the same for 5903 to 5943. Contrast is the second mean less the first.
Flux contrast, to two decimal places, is 0.11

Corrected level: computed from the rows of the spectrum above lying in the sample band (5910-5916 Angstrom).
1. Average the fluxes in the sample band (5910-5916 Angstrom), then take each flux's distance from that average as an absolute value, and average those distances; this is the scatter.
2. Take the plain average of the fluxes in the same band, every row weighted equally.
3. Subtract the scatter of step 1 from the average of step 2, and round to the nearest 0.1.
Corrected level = 9.6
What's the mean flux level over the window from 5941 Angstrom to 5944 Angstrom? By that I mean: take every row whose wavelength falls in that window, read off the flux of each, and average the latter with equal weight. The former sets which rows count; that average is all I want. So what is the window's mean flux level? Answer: 9.4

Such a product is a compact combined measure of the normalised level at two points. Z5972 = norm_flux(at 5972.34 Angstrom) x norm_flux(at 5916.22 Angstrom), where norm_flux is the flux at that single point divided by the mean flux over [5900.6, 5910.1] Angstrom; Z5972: 1.09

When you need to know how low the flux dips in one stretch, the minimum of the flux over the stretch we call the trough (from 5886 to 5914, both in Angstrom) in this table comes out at 7.277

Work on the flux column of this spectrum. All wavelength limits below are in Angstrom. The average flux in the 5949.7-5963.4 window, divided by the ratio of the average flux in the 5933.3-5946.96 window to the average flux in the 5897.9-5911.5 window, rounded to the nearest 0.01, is 8.99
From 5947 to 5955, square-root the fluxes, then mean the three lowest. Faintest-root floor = 3.02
